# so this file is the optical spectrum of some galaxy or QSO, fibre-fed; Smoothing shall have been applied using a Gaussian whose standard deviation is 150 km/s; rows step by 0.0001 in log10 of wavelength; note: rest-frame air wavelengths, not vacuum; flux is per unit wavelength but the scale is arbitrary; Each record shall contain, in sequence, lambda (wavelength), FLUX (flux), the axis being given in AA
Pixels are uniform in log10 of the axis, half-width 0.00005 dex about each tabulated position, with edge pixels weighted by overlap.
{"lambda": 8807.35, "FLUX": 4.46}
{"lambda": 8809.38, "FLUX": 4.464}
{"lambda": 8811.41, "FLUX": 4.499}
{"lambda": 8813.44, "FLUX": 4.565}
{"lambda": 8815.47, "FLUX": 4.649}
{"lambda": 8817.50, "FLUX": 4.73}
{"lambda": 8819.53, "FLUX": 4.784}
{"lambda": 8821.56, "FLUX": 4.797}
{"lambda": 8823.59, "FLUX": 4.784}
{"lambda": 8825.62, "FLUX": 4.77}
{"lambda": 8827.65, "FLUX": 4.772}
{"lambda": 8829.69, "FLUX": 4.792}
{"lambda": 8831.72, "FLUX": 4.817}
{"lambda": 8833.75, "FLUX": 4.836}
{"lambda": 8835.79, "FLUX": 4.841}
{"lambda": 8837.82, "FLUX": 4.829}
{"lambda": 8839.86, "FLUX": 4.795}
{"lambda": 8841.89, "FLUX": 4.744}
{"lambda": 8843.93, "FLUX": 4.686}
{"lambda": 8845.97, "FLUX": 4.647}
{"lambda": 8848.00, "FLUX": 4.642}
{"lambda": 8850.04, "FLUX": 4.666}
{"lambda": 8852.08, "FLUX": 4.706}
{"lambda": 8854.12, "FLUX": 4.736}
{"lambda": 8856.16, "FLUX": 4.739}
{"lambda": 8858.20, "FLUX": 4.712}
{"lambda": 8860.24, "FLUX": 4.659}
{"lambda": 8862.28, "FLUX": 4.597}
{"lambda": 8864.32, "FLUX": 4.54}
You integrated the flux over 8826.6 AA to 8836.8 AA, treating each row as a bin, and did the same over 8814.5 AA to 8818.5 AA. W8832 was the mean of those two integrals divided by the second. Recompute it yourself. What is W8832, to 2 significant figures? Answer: 1.8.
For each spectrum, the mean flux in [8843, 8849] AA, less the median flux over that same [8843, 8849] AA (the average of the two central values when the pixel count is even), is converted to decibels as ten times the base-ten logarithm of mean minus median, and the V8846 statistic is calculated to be -19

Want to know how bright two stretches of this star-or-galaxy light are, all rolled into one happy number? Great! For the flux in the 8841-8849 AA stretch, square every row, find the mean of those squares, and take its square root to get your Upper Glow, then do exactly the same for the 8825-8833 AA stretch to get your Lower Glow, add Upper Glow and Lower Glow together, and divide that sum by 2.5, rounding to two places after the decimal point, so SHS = 3.79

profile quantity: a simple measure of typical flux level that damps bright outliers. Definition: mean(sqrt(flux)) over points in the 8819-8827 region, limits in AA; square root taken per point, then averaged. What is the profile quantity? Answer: 2.19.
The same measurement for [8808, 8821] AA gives 2.15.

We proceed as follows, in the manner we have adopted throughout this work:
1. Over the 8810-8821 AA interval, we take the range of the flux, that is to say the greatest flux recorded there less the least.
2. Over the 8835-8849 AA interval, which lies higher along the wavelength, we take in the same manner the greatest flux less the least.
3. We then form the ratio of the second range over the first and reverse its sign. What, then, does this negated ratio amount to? -0.70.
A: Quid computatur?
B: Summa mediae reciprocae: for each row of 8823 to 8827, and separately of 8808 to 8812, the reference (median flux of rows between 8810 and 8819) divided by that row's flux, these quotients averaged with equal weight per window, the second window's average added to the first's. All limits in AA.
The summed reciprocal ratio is 1.99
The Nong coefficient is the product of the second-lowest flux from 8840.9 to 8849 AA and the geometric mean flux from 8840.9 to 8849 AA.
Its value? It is 21.7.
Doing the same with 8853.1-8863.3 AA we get 21.8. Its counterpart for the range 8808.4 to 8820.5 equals 20.8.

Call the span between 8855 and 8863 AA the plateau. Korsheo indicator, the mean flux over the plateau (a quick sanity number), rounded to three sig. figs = 4.68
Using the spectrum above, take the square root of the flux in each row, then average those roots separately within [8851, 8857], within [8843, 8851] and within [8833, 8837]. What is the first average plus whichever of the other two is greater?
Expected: 4.37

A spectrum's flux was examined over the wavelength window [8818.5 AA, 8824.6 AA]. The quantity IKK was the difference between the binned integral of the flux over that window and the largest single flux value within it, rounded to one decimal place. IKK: 24.4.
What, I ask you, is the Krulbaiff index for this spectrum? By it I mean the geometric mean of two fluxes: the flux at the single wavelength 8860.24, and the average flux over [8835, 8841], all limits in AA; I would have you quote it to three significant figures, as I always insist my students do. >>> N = 4.74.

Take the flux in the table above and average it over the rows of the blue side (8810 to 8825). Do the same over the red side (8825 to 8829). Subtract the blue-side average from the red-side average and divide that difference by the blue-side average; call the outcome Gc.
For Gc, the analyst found 0.018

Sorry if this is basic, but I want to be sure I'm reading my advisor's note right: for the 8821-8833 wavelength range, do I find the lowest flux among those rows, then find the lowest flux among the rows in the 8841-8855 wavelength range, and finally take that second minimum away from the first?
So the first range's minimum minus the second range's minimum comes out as 0.13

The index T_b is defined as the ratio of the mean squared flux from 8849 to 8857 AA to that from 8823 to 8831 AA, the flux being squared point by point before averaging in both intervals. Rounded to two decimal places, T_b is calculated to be 0.97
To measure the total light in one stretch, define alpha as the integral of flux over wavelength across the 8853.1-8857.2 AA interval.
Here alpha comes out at 19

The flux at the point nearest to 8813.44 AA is 4.565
